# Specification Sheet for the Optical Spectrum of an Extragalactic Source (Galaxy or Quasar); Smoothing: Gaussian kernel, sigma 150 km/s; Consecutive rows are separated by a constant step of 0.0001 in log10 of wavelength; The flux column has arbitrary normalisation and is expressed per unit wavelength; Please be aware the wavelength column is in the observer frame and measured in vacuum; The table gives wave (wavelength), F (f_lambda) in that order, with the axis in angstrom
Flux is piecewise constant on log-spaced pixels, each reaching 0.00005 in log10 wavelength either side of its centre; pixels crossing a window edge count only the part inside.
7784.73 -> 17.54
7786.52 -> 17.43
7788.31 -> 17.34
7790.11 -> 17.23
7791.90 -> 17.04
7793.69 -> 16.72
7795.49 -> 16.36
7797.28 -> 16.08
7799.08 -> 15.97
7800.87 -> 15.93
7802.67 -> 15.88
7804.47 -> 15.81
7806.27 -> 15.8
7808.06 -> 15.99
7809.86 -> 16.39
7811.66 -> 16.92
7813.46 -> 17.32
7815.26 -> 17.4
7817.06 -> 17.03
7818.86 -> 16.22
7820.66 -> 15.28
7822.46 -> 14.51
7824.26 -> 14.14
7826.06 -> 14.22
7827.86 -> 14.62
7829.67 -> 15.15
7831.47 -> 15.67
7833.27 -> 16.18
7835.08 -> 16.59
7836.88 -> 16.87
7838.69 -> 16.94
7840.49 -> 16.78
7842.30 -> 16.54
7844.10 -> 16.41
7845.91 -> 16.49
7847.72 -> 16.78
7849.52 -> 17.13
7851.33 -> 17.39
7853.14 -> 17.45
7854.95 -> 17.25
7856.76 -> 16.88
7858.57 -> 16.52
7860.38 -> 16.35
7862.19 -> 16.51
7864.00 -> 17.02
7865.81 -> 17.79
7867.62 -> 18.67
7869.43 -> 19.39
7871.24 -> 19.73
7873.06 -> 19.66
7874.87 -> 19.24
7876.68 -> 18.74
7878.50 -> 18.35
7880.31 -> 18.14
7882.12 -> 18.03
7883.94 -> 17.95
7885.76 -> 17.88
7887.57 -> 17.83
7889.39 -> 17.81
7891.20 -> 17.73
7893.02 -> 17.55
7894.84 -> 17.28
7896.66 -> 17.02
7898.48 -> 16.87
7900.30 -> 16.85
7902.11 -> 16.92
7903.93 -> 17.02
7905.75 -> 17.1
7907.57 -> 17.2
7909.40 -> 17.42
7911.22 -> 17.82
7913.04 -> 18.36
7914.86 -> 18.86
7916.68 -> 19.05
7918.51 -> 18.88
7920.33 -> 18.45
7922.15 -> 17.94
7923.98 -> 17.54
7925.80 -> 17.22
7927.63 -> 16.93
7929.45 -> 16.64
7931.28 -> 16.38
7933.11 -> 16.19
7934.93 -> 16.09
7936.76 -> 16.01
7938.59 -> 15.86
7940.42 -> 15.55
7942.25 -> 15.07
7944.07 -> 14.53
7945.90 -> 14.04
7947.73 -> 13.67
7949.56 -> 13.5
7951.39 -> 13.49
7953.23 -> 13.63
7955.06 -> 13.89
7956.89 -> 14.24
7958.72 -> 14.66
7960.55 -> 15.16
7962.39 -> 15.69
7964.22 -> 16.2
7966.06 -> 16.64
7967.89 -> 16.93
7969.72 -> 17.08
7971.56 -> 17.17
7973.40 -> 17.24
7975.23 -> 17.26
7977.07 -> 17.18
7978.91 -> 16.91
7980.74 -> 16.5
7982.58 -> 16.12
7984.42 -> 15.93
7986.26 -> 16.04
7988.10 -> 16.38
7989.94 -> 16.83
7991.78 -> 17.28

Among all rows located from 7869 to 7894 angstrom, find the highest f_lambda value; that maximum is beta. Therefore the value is 19.73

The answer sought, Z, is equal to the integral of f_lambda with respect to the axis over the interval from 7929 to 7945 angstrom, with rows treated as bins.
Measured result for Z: 253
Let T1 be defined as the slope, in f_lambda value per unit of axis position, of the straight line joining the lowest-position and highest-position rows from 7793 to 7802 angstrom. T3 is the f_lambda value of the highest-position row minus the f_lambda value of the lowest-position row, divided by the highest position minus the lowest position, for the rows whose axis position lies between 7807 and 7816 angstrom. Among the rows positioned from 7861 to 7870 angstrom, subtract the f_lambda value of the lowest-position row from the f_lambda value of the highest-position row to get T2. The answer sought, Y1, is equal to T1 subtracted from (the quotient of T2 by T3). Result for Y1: 15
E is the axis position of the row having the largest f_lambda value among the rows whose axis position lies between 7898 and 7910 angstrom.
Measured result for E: 7909.40 angstrom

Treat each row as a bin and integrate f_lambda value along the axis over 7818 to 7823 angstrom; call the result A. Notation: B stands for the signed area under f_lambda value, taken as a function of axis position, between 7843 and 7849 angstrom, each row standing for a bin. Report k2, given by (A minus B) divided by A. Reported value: -0.30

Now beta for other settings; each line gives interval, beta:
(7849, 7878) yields 19.73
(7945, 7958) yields 14.24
